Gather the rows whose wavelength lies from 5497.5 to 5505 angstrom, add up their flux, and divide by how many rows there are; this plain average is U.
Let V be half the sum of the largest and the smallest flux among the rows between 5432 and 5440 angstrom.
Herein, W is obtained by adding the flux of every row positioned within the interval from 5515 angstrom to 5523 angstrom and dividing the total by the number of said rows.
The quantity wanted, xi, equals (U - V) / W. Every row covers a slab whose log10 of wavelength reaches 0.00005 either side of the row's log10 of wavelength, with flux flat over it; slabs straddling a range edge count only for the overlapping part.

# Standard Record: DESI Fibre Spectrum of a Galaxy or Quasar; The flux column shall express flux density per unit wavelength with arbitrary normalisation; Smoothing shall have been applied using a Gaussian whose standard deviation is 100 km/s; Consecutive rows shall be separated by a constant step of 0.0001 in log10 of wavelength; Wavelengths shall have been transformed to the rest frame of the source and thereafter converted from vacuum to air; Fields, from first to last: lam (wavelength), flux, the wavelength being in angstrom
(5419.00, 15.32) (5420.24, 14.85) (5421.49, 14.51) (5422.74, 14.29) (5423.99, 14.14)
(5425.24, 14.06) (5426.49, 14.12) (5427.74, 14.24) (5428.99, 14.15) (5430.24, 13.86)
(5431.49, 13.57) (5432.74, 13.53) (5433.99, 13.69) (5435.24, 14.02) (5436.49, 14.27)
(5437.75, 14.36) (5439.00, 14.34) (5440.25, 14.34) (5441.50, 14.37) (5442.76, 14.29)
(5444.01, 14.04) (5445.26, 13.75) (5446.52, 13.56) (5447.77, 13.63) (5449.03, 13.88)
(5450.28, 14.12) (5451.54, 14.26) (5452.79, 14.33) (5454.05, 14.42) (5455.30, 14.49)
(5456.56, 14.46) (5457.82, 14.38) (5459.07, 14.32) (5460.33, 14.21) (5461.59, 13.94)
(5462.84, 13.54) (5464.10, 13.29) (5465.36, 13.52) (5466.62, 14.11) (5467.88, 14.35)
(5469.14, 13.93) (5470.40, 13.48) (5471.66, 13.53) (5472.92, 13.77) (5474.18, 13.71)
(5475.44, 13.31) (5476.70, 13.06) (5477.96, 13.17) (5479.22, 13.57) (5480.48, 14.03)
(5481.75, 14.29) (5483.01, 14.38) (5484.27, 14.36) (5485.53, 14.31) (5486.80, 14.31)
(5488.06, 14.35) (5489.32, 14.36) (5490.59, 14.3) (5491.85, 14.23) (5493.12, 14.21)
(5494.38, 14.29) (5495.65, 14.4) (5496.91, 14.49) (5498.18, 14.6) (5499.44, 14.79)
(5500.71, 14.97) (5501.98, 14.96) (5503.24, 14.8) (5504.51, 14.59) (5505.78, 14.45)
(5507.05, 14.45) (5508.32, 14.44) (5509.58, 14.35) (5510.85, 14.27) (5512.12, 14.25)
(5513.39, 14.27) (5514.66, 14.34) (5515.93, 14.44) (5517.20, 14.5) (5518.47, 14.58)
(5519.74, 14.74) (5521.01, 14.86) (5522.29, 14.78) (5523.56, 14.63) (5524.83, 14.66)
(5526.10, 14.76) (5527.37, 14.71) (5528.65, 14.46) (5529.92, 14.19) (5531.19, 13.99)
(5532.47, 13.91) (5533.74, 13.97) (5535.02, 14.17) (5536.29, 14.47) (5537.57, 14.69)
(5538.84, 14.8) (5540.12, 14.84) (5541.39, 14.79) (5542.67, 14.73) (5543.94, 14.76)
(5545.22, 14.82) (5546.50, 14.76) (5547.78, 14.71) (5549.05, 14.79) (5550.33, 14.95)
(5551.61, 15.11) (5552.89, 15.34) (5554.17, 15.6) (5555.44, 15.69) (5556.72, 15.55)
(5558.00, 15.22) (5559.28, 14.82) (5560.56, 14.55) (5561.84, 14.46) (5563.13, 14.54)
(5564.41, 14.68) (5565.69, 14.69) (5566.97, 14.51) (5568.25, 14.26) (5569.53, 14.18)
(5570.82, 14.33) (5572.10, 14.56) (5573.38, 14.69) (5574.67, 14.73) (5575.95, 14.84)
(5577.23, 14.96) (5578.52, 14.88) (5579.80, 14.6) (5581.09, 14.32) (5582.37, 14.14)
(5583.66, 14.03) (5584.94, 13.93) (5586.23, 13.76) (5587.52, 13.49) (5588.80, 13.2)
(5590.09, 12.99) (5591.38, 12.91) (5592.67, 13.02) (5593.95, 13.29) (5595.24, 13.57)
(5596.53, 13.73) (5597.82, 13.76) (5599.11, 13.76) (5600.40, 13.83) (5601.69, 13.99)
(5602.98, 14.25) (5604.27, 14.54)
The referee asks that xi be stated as 0.057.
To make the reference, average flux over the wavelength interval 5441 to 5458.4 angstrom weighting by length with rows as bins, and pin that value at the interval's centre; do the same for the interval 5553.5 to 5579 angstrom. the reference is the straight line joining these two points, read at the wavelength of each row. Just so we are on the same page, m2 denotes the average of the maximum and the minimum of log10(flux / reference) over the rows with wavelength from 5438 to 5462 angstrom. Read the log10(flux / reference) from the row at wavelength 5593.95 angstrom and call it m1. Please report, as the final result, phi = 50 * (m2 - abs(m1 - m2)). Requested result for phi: -2.5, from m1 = -0.051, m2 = -0.0038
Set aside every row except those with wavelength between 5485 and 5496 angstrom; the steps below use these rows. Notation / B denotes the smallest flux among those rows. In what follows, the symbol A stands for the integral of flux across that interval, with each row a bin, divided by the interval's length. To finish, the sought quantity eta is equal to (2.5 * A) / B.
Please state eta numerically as 2.515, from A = 14.30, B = 14.21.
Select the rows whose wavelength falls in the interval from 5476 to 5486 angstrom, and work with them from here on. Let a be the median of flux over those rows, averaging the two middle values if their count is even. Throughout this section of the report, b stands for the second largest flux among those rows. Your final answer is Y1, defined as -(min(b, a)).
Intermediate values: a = 14.2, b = 14.36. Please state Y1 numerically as -14.2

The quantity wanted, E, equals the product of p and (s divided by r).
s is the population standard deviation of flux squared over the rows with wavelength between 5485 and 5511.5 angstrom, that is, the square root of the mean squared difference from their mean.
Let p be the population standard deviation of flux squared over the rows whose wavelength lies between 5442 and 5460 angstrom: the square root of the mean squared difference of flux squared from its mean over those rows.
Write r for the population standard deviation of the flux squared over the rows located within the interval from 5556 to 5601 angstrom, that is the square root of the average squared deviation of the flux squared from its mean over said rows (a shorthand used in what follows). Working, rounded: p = 8.5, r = 18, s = 7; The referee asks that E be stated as 3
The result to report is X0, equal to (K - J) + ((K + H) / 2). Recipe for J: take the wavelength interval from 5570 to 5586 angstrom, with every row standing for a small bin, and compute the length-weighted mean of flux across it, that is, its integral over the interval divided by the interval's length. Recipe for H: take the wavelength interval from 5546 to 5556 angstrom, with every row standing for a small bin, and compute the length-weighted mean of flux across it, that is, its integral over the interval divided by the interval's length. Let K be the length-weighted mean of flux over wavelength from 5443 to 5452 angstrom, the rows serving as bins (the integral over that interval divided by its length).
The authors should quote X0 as 13.9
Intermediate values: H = 15.1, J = 14.5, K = 13.9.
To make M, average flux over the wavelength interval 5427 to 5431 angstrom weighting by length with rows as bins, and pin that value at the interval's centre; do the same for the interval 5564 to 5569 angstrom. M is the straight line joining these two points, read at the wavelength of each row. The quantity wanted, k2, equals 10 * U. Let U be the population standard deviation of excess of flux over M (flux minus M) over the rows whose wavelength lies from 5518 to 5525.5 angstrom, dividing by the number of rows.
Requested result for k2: 1.0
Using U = 0.10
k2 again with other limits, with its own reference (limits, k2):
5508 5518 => 0.8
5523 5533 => 3.3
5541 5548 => 0.4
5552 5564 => 4.8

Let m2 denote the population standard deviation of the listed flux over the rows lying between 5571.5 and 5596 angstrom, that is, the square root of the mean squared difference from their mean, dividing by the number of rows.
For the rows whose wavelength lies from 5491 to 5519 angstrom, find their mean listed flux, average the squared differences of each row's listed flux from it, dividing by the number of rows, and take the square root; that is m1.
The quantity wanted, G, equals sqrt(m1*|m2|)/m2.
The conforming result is 0.6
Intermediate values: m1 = 0.22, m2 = 0.69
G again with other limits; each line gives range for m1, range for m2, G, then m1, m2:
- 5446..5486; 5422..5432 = 1.4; 0.42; 0.22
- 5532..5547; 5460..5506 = 0.8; 0.33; 0.50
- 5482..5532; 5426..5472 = 0.8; 0.23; 0.34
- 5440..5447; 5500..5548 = 1.1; 0.31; 0.27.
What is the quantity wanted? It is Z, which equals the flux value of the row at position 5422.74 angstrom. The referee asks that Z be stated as 14.29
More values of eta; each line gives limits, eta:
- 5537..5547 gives 2.515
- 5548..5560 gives 2.572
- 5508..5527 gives 2.550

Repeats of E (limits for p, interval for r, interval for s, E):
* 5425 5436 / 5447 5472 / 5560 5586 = 5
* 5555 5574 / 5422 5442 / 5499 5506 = 9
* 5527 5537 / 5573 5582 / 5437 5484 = 15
